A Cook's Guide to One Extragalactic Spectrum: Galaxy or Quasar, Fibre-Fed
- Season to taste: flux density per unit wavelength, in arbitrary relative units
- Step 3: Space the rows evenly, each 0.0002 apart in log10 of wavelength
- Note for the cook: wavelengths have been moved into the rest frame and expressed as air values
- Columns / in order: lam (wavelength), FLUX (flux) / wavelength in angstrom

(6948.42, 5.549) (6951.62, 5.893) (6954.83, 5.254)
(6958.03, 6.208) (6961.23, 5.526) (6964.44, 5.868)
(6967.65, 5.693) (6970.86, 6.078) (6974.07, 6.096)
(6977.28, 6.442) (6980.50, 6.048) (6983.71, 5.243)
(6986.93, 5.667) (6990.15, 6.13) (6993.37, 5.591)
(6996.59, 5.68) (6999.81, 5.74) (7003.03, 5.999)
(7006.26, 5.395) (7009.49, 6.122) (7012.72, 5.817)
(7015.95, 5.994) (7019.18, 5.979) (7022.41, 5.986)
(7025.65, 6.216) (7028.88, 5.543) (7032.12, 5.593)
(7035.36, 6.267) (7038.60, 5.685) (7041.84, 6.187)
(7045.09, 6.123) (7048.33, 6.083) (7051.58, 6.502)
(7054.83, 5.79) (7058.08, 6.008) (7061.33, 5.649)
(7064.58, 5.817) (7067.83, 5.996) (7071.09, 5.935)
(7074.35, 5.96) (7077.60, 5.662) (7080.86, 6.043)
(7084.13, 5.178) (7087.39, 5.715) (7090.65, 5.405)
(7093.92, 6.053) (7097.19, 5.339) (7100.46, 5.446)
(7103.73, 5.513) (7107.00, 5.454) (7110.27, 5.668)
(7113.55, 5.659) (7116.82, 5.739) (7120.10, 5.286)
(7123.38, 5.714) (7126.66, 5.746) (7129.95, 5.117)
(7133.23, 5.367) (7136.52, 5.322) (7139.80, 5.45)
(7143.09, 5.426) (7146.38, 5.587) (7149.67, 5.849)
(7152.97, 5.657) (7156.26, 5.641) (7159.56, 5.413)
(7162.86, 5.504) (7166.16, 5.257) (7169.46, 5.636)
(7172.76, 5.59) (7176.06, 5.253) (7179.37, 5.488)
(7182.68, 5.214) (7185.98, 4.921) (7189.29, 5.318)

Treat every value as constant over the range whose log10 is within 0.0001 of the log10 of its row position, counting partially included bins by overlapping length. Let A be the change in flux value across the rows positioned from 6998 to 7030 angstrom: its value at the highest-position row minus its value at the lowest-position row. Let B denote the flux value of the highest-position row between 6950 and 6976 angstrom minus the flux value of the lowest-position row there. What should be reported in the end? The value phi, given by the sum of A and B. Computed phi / 0.01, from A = -0.2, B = 0.20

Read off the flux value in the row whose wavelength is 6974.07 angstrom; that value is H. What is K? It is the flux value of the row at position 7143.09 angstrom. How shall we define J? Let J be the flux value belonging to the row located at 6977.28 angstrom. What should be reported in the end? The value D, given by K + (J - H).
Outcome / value 5.8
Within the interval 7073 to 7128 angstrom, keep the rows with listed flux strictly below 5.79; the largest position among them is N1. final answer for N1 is 7126.66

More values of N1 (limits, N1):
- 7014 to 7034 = 7032.12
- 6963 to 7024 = 7006.26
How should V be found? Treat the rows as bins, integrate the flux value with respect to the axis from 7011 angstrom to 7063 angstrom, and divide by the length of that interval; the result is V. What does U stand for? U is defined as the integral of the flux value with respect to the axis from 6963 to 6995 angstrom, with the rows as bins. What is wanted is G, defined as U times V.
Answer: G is 1123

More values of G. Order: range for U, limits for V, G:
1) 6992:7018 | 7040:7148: 858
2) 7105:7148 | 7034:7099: 1388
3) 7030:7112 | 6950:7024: 2780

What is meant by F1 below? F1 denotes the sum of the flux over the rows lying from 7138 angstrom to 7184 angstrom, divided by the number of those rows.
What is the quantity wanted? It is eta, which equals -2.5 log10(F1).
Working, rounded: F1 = 5.50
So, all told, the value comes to -1.85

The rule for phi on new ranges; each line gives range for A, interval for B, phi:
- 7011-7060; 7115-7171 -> 0.09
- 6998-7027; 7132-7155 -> 0.77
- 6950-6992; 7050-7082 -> -0.22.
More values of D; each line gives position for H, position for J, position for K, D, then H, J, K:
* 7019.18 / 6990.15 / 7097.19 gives 5.5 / 5.979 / 6.13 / 5.339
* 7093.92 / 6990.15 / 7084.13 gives 5.3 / 6.053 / 6.13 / 5.178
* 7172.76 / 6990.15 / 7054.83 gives 6.3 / 5.59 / 6.13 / 5.79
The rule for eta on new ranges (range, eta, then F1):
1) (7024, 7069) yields -1.94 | 5.96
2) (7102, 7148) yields -1.85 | 5.50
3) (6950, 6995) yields -1.92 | 5.84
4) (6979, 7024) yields -1.91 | 5.81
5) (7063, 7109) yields -1.89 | 5.68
